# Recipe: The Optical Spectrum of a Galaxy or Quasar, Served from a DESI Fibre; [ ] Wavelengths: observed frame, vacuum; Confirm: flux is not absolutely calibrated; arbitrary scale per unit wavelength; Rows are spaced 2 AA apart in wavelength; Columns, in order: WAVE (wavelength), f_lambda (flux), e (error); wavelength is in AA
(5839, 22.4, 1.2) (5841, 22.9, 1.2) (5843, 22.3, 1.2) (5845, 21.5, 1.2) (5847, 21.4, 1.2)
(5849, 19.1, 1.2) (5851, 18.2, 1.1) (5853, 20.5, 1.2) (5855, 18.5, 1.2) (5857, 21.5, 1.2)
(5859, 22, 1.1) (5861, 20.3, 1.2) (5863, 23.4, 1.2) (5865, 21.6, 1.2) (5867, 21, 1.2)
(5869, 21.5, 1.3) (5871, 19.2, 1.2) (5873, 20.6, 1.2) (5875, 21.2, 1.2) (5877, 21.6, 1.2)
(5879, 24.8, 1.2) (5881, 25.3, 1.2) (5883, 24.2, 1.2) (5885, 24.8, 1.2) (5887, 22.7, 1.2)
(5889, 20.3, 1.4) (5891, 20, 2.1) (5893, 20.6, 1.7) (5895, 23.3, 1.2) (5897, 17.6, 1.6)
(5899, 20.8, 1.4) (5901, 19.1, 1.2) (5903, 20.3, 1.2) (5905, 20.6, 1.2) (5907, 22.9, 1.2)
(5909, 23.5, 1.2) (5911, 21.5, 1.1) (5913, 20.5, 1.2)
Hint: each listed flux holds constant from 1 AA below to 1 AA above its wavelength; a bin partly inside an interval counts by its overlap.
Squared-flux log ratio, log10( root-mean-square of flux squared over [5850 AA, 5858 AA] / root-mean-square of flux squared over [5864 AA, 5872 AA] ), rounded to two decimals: -0.05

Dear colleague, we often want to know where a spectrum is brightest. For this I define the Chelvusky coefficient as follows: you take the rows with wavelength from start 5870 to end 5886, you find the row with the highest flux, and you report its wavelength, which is 5881 AA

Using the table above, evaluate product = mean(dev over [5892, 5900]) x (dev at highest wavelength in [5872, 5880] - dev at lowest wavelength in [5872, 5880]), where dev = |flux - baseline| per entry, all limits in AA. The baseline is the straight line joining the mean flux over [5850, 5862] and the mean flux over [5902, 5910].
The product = 7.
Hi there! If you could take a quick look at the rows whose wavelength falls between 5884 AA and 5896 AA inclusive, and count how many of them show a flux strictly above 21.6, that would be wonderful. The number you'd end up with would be 3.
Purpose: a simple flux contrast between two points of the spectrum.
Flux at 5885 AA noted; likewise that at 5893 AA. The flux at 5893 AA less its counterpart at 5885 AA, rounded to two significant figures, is -4.2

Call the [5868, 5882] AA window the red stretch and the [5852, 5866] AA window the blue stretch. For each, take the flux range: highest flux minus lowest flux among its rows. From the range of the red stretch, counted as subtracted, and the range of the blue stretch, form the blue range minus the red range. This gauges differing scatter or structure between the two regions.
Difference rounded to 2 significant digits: -1.2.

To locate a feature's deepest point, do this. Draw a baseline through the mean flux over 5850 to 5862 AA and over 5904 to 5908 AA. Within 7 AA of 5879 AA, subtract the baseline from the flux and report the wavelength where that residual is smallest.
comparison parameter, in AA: 5873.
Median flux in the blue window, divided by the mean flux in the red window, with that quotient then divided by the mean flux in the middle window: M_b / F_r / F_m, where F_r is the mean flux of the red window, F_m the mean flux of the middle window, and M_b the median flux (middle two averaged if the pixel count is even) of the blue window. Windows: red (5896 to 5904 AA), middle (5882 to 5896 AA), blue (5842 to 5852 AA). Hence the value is 0.0494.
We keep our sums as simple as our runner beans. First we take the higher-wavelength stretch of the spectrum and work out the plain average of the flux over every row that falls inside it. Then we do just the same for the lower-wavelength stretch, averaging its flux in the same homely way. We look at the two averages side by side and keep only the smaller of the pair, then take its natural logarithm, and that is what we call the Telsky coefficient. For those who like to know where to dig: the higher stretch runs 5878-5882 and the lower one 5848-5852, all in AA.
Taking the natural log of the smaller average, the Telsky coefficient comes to 2.93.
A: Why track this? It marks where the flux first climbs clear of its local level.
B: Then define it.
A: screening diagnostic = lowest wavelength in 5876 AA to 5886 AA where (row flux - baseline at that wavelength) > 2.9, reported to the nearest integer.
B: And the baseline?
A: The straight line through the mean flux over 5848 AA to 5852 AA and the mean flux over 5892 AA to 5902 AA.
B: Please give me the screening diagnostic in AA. 5879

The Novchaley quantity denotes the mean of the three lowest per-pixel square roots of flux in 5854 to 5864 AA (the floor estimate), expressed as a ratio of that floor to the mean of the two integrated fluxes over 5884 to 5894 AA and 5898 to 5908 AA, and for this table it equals 0.0211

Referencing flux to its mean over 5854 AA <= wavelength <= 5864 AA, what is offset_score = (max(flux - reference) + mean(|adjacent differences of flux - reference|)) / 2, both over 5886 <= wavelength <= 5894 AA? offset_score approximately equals 1.3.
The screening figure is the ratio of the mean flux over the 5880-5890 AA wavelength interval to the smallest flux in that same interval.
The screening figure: 1.16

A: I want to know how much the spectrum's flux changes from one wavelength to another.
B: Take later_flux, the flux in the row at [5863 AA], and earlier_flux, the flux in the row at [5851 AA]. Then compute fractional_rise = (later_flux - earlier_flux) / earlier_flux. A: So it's 0.29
